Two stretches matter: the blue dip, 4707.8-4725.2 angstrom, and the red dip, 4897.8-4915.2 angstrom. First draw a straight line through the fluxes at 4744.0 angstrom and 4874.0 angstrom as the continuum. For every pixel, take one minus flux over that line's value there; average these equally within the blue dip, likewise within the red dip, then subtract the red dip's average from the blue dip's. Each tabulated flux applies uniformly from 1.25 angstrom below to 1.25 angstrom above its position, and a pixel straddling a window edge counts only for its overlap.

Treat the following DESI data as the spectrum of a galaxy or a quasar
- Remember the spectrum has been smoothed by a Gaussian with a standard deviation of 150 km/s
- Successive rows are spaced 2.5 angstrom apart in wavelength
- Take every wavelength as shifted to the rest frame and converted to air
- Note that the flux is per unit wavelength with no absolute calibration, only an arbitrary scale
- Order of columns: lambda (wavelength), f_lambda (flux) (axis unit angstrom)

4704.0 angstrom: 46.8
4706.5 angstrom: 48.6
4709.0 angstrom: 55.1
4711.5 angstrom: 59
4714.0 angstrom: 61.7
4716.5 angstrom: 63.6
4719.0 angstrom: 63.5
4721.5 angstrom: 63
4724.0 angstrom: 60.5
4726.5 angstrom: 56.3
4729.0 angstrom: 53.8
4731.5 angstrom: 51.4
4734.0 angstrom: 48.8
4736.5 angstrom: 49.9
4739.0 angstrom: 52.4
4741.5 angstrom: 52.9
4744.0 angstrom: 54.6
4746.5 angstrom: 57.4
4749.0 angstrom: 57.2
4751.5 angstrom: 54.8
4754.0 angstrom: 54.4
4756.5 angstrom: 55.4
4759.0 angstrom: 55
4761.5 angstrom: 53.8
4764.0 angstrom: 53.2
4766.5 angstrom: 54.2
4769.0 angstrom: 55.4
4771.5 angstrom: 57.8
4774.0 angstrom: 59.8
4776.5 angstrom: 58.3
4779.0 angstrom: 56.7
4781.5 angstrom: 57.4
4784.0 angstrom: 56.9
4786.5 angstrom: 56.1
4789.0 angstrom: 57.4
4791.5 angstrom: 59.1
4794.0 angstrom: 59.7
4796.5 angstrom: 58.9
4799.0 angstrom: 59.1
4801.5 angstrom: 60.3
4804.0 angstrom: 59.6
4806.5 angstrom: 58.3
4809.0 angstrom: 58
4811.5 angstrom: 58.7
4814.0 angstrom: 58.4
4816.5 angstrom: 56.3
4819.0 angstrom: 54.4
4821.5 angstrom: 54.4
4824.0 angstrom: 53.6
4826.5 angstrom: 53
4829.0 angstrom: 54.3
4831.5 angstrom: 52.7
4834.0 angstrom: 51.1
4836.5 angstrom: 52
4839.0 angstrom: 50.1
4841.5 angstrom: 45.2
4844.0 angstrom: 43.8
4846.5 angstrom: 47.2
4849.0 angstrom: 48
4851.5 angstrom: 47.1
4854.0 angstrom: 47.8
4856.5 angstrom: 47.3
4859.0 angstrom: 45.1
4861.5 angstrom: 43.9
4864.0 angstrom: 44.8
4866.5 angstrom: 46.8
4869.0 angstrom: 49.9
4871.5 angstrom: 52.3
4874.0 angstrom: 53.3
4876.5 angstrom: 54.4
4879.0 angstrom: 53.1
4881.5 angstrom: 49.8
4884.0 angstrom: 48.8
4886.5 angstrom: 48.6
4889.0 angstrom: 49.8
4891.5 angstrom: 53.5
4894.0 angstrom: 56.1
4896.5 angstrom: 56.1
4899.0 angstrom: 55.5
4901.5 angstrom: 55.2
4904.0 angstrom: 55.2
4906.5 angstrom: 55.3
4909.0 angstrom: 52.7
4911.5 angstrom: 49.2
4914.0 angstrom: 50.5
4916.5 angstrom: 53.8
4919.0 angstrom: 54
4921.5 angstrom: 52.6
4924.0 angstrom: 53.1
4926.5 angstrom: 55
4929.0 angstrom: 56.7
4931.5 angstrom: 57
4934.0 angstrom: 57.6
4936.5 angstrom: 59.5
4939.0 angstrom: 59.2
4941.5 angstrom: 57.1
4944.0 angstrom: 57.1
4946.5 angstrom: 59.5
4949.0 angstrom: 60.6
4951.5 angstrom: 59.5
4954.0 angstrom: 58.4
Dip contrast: -0.10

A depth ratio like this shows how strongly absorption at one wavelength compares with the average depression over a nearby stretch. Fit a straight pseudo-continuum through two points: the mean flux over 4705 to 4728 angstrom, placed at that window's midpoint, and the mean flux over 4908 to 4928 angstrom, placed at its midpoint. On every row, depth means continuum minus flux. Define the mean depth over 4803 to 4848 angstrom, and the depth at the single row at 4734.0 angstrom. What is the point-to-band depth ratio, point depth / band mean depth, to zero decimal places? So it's 4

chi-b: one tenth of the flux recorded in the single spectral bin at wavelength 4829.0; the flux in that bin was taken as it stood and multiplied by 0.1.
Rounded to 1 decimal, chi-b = 5.4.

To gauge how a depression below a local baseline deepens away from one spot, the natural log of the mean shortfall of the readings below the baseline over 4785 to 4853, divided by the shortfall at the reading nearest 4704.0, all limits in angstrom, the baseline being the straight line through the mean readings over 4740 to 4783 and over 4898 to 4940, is -2.1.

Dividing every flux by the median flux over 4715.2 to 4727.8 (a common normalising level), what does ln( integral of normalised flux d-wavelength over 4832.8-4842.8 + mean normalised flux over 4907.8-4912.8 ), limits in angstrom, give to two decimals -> 2.16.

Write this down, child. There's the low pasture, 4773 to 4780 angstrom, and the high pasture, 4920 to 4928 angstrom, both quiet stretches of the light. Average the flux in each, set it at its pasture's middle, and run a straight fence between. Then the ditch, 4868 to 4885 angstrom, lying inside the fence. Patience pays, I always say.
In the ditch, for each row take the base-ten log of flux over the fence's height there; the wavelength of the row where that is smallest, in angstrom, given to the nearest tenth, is 4884.0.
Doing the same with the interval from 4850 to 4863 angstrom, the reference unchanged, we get 4861.5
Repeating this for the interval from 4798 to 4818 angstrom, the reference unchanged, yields 4816.5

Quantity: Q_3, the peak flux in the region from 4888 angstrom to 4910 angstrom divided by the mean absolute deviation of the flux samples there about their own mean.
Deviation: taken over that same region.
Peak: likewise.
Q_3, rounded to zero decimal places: 35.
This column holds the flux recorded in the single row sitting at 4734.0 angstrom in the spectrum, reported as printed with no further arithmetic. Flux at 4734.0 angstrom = 48.8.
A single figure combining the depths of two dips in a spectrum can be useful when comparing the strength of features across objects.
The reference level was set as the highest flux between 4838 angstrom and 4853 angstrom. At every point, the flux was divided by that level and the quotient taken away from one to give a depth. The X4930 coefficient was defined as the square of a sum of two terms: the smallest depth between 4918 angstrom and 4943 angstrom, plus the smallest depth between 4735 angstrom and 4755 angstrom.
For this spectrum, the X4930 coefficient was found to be 0.111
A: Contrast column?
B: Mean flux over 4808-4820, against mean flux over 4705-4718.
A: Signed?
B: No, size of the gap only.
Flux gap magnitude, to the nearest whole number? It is 0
